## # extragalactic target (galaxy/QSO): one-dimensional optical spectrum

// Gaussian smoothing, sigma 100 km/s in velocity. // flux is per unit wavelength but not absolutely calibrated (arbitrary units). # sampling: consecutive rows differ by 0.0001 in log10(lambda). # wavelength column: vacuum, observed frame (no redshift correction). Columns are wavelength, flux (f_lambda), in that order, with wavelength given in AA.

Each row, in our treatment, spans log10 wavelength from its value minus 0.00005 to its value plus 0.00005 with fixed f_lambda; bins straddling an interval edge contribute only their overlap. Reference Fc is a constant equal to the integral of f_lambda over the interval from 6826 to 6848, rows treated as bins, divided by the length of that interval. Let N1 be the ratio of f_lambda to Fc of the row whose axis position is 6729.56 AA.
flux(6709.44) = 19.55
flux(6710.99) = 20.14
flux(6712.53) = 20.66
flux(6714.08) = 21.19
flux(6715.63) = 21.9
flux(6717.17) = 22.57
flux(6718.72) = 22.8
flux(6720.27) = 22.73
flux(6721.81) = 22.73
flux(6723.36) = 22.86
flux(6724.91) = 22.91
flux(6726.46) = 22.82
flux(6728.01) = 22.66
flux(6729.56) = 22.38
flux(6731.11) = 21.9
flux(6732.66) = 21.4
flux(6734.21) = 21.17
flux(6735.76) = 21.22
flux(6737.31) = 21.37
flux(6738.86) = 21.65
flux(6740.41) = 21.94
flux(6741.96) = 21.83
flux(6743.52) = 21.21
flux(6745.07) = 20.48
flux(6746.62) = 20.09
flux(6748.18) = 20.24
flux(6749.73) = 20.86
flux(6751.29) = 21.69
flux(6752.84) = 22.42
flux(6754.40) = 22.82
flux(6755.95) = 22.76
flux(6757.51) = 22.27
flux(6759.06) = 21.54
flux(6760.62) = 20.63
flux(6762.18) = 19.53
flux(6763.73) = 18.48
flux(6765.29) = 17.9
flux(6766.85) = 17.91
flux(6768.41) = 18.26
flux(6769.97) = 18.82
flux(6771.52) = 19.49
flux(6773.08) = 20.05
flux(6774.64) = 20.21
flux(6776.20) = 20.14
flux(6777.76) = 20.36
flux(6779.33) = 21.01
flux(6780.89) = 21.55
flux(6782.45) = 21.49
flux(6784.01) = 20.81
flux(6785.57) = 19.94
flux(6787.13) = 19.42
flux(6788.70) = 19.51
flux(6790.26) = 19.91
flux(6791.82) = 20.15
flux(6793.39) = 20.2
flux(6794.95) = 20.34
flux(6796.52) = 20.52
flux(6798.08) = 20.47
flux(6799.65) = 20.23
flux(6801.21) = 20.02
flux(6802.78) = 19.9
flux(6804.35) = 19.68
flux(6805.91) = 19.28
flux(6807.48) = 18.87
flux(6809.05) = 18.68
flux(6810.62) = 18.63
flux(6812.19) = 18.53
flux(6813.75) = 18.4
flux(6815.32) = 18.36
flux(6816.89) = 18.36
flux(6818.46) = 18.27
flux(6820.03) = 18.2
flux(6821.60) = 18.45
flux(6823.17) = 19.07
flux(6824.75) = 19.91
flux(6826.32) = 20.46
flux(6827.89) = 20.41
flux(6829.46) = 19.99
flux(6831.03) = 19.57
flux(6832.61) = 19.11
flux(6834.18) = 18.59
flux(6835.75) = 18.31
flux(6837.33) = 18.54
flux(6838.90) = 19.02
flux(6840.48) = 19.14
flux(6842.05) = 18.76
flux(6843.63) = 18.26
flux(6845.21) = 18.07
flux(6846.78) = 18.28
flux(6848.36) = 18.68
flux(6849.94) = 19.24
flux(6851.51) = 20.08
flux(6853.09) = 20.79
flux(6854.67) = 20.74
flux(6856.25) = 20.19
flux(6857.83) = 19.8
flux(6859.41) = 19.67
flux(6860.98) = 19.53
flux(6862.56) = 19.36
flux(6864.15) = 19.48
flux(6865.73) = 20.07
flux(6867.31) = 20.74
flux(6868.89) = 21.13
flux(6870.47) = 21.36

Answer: 1.18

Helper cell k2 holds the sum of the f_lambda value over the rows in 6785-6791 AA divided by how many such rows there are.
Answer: 19.7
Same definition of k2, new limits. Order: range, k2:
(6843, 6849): 18.3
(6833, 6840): 18.6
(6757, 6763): 21.0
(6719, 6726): 22.8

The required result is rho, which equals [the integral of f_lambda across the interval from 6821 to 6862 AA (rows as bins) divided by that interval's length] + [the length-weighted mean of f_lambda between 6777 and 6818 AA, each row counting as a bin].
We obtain 39.1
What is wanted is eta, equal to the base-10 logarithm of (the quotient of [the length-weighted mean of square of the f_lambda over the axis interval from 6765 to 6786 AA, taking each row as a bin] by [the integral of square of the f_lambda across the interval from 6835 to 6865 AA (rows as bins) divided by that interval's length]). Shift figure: 0.029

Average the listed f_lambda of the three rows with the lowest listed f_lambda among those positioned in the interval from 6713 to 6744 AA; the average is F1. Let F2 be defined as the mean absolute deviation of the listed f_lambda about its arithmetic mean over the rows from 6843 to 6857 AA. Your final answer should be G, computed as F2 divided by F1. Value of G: 0.045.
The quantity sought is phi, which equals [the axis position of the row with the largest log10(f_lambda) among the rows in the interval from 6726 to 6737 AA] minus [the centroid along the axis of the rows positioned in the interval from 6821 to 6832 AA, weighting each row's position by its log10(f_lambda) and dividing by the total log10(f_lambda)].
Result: -99.9 AA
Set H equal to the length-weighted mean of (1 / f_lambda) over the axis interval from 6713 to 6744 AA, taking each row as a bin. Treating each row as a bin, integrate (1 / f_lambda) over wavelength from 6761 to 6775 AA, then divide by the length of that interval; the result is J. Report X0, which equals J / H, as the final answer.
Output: 1.16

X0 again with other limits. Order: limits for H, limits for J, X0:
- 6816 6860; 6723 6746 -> 0.88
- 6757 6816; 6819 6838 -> 1.03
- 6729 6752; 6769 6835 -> 1.08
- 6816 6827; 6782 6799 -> 0.94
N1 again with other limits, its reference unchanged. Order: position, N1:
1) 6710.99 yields 1.06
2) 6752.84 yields 1.18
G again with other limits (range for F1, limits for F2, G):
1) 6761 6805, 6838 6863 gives 0.037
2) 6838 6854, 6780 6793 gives 0.039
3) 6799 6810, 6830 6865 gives 0.033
